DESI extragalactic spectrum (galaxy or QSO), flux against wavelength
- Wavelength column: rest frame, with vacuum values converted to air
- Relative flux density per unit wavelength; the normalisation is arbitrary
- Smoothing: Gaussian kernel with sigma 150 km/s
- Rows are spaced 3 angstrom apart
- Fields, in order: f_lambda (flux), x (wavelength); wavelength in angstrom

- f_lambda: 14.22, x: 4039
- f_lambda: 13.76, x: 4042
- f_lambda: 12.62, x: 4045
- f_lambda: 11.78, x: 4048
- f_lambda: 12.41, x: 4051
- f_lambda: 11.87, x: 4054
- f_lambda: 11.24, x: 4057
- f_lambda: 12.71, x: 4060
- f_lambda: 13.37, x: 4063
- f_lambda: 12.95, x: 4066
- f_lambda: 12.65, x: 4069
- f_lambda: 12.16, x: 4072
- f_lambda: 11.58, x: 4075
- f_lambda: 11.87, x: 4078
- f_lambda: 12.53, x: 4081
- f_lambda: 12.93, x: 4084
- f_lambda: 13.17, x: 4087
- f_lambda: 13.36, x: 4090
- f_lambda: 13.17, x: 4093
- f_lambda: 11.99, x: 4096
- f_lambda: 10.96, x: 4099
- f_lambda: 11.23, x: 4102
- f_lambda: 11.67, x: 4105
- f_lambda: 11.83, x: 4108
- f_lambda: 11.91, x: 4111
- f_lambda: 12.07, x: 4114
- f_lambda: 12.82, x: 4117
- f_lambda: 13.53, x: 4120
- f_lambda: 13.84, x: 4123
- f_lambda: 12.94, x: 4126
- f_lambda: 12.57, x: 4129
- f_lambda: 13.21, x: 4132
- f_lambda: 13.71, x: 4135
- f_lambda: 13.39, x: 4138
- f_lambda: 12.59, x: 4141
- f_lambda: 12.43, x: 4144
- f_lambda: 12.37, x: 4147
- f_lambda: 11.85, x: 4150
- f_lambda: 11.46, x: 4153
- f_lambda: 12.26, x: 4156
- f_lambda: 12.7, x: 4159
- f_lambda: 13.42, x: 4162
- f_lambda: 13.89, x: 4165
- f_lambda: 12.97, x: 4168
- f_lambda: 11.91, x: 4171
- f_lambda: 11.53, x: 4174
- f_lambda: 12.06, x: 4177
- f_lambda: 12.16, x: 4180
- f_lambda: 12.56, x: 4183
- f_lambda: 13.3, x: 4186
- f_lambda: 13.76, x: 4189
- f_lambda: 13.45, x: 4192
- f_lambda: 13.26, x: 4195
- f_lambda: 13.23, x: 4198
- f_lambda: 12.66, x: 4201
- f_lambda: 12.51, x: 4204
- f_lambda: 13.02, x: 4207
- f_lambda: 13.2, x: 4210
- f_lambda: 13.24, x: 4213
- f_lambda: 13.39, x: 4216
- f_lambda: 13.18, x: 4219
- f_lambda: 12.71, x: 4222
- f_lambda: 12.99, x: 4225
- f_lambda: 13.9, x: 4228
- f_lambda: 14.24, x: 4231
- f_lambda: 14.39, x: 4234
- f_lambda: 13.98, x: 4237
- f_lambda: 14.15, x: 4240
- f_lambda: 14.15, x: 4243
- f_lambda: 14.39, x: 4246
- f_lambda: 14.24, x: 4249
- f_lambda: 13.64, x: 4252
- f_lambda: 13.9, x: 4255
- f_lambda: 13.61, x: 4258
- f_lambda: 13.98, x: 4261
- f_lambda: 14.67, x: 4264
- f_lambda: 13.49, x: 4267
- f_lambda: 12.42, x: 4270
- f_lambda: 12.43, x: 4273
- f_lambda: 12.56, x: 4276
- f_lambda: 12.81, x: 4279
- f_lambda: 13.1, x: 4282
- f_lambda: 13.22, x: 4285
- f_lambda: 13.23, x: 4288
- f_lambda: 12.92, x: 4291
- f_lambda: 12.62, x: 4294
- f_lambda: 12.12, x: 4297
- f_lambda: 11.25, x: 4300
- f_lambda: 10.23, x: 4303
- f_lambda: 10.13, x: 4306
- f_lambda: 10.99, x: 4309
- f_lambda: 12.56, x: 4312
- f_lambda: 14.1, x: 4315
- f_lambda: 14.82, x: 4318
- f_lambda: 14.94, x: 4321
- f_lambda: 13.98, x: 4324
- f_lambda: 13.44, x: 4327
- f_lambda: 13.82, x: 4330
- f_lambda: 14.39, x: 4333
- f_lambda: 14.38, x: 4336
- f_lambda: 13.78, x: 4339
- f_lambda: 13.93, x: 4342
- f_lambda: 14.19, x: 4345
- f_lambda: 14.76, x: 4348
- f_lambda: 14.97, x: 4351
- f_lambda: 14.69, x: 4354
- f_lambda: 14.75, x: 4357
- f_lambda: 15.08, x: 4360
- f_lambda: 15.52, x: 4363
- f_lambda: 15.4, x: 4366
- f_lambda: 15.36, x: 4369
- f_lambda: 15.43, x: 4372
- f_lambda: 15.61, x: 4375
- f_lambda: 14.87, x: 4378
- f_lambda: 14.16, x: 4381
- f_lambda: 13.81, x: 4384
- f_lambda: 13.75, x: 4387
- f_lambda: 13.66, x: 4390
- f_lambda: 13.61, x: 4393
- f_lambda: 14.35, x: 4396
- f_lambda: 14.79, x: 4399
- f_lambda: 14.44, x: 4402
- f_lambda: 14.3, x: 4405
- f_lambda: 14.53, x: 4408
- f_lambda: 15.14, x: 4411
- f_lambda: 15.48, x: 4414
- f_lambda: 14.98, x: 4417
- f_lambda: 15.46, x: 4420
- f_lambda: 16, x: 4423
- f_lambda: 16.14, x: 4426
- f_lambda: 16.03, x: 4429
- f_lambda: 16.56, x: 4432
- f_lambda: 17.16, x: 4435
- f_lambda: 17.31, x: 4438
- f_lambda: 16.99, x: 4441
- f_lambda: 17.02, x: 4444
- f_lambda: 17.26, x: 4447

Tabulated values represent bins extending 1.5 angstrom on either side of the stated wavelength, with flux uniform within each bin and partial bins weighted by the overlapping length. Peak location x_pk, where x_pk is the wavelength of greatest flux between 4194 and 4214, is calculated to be 4195 angstrom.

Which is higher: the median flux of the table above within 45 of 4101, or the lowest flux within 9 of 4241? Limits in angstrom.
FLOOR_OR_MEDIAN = 14.0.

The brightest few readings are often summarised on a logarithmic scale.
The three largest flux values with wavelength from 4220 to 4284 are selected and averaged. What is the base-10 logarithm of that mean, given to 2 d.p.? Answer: 1.16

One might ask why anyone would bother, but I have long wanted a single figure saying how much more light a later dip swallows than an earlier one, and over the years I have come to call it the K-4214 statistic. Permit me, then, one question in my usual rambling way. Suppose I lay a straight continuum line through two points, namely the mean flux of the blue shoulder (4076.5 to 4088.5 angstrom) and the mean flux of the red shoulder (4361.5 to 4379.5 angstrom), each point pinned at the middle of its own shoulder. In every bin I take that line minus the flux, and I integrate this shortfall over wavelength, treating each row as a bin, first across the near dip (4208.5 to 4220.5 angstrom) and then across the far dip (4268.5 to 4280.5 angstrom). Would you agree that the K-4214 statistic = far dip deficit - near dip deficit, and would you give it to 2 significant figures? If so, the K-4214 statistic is 15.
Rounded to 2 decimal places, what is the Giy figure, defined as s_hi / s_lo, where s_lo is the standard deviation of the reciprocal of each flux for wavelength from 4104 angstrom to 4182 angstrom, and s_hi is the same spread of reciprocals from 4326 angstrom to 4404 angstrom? 0.68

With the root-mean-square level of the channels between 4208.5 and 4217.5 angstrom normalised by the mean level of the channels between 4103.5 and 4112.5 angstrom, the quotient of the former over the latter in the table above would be 1.12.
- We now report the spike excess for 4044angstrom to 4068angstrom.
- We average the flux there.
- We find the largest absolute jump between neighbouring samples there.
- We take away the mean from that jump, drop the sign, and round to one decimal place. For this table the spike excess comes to 10.9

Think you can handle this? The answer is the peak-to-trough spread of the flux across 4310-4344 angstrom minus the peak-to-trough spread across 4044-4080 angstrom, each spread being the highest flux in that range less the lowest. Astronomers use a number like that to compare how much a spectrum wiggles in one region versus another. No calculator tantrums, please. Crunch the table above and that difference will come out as 0.25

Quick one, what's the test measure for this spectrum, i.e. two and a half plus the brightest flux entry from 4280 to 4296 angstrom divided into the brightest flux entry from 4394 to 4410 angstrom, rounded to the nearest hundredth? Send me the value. 3.62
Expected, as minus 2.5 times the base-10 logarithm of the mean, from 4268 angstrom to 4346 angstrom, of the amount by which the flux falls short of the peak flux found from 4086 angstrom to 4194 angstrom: 0.14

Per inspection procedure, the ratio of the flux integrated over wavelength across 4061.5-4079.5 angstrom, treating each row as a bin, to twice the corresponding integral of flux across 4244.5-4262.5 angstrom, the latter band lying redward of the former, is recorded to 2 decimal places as 0.45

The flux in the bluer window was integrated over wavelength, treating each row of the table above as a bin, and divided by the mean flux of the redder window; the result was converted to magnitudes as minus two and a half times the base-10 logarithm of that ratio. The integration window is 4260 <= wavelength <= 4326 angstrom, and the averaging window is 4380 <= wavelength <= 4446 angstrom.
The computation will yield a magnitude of -4.36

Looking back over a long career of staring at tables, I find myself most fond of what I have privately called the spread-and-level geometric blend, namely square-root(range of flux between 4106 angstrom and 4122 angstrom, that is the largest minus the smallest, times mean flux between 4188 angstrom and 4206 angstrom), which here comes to 4.7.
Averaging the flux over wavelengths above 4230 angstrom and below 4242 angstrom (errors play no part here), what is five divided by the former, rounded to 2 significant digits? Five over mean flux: 0.35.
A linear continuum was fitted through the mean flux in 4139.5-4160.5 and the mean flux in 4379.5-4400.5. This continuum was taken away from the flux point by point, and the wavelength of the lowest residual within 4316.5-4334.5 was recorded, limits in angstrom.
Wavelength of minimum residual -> 4327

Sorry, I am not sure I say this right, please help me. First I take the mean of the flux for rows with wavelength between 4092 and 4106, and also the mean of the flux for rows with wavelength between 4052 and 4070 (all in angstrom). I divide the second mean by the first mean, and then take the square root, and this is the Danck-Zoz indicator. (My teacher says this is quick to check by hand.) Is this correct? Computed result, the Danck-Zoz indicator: 1.03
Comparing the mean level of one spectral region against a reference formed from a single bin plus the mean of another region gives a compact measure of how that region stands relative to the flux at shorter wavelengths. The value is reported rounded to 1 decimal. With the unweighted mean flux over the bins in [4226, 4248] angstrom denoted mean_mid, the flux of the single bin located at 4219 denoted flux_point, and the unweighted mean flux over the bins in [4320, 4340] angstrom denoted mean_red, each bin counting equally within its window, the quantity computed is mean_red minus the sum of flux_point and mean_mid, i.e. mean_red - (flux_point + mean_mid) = -13.2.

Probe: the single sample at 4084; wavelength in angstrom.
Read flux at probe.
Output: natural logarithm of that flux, 2.56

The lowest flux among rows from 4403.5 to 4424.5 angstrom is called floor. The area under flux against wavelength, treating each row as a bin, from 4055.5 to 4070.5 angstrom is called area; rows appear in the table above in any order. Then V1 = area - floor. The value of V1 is 174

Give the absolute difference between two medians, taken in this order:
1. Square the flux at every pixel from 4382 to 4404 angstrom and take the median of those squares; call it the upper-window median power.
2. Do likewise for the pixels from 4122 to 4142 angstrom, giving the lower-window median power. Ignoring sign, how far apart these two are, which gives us 16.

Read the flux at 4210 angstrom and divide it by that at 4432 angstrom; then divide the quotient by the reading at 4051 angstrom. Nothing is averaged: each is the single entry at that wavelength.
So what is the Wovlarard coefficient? 0.064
